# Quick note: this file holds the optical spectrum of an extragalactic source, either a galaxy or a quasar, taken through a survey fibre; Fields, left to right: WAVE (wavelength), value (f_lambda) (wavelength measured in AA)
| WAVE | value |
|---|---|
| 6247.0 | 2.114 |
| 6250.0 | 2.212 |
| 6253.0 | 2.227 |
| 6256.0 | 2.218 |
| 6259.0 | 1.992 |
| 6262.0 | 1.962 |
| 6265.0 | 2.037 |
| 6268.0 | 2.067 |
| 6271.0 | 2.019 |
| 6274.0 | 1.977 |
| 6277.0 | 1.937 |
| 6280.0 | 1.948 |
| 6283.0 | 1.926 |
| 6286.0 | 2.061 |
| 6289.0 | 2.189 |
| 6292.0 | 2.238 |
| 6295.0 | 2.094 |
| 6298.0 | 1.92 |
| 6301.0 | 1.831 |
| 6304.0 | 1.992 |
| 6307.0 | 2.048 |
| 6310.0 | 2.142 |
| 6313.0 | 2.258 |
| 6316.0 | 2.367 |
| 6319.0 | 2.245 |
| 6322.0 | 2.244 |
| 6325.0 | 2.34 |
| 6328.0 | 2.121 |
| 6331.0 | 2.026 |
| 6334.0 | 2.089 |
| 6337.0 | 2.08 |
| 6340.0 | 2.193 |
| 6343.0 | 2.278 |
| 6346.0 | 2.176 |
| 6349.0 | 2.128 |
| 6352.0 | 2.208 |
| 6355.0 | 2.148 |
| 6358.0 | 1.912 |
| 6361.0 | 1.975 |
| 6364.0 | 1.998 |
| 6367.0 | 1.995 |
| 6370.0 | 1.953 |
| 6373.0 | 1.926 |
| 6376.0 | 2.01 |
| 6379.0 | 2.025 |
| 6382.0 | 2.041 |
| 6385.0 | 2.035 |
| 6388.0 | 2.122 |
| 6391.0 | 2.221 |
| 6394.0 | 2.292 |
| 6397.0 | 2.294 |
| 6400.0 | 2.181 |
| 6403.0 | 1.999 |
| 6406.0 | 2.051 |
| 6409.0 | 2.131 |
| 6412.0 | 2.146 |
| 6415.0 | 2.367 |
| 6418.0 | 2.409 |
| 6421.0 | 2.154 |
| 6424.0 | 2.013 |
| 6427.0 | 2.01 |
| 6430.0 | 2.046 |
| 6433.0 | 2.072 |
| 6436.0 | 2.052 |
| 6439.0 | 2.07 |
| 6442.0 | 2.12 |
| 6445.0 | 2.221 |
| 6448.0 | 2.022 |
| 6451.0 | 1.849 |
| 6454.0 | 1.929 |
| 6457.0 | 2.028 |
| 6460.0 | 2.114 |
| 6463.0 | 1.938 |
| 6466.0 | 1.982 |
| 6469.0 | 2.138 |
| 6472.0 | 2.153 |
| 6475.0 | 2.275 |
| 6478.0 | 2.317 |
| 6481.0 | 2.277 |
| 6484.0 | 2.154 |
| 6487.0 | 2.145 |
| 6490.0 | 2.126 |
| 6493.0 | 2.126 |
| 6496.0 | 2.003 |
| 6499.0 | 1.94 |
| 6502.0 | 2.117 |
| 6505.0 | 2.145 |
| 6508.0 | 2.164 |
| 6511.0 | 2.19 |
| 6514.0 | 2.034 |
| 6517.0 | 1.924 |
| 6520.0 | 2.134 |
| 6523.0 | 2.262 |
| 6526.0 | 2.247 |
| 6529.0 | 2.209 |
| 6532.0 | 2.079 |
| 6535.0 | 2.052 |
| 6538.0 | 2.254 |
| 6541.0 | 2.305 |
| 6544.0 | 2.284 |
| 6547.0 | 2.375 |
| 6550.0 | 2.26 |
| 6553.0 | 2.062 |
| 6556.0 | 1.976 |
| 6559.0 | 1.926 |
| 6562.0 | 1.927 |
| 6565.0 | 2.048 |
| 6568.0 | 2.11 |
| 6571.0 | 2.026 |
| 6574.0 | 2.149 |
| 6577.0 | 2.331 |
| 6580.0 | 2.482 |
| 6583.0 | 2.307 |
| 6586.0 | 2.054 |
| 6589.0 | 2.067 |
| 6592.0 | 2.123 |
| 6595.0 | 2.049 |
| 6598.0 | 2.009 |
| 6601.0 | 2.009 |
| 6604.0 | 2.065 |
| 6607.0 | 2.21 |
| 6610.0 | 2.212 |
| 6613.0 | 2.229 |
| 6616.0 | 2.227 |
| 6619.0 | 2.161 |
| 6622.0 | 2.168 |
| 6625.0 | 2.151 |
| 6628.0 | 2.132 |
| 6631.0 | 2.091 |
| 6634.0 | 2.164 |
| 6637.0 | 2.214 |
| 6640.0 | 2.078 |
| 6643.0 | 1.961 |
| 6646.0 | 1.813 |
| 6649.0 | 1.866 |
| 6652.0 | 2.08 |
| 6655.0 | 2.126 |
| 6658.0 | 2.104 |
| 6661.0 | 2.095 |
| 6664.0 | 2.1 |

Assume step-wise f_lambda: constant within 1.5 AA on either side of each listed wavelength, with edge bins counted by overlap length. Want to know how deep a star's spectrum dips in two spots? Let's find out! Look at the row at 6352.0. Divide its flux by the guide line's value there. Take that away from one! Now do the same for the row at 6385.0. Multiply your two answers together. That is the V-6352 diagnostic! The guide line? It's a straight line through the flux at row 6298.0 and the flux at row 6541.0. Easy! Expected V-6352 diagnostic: -0.001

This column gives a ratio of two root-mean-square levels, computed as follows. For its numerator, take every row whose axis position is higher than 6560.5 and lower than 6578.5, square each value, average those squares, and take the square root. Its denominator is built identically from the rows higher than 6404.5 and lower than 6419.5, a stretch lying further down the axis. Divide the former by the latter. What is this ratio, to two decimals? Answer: 0.94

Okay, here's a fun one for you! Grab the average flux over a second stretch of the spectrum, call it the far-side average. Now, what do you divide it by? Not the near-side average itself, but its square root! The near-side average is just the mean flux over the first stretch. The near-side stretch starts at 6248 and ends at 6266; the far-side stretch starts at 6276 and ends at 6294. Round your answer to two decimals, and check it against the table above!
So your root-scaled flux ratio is 1.41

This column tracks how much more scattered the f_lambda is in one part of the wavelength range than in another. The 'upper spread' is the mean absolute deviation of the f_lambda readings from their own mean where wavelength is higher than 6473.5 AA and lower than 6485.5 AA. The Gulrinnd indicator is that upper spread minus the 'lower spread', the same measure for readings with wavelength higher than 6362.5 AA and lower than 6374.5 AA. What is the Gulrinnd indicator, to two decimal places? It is 0.02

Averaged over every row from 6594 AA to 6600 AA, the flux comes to 2.03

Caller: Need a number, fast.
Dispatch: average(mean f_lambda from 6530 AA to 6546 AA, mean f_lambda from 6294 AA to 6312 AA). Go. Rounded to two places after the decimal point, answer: 2.10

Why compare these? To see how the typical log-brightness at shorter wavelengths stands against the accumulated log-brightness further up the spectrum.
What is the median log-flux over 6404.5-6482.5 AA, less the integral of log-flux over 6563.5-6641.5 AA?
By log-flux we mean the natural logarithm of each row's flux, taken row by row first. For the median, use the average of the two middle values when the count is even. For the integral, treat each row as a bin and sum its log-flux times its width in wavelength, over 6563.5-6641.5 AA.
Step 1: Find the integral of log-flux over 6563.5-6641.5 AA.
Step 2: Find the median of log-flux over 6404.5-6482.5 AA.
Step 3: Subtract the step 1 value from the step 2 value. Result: -58.8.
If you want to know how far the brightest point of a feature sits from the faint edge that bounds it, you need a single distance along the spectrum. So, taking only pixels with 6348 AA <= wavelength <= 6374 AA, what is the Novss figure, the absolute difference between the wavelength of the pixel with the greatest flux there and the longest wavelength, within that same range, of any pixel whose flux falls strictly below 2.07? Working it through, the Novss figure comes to 21 AA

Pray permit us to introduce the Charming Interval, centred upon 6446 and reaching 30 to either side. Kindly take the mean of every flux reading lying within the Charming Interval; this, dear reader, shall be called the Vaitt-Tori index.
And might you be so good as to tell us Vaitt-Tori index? 2.08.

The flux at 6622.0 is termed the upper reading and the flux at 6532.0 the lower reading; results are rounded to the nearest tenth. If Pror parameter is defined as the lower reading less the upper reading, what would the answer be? -0.1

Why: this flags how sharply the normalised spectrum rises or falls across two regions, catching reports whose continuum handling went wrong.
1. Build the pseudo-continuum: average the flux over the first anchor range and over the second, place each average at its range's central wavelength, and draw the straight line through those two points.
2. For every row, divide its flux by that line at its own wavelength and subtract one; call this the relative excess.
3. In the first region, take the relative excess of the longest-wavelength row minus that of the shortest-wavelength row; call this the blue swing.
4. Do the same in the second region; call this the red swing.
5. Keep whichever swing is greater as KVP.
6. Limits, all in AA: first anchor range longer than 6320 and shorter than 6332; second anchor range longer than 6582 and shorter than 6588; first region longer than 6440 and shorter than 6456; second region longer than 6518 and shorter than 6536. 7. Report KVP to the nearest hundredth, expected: -0.04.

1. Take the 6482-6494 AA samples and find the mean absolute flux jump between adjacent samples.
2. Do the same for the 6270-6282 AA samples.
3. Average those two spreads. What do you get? 0.020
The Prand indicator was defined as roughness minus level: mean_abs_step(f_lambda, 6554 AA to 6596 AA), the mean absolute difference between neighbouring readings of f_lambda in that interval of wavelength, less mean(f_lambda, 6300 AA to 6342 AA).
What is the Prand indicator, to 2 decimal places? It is -2.04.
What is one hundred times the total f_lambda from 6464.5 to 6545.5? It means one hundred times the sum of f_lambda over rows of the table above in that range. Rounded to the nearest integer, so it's 5804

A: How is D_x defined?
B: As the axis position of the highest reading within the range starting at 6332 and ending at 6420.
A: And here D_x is 6418.0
